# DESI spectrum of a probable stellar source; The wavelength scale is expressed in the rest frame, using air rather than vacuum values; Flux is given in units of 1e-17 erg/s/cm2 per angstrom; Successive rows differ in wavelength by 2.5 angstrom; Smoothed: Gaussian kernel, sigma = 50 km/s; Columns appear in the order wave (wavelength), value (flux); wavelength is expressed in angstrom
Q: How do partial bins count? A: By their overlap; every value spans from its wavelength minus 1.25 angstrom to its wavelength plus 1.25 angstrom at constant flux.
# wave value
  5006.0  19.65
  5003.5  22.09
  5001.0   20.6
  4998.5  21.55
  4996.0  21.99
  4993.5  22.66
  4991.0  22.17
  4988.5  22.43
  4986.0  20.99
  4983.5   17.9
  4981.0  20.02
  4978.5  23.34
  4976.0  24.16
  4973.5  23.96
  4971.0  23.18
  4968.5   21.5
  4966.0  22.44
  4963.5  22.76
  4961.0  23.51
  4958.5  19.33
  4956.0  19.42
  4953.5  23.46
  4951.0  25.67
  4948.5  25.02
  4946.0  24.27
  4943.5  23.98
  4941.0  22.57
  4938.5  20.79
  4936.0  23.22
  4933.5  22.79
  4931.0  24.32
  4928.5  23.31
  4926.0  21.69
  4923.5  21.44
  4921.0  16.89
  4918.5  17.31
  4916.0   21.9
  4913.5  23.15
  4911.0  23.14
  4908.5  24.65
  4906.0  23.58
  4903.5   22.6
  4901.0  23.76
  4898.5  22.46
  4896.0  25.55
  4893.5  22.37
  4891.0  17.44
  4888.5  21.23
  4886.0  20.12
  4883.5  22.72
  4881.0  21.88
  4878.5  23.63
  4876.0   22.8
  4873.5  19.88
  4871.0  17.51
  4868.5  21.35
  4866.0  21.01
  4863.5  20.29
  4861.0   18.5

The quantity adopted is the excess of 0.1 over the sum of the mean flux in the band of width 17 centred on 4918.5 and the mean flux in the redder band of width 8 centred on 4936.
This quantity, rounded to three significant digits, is -43.0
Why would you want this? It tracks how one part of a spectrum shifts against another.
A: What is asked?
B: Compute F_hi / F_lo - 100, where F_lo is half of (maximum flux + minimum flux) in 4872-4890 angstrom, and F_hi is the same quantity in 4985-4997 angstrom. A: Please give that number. -99.0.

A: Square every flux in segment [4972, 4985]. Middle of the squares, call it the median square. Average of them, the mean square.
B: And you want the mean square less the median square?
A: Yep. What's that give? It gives -60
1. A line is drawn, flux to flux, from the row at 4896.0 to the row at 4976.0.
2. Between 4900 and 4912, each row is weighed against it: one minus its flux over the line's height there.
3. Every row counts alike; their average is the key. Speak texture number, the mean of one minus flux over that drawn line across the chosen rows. 0.072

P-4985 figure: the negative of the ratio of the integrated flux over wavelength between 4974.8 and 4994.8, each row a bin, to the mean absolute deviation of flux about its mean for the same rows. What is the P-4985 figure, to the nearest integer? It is -279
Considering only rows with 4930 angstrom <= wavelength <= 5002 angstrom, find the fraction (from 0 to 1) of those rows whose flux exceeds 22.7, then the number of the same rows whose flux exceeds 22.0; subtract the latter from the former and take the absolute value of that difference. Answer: 19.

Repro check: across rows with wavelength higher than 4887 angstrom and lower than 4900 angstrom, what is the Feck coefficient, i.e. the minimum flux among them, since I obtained 17.44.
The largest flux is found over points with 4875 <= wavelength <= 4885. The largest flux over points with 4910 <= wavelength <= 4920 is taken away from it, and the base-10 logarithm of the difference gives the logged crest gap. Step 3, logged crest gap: -0.32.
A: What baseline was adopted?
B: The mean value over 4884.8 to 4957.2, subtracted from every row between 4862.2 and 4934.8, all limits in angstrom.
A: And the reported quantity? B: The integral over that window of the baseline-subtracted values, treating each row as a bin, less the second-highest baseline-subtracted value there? -46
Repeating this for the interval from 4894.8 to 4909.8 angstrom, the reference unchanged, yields 19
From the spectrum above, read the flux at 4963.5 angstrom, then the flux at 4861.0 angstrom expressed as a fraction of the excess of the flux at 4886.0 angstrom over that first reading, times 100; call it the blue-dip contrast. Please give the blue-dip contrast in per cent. -701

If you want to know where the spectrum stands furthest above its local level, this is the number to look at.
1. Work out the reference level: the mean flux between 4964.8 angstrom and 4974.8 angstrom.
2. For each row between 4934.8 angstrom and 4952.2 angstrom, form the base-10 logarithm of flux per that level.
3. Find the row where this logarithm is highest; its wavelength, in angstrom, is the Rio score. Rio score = 4951.0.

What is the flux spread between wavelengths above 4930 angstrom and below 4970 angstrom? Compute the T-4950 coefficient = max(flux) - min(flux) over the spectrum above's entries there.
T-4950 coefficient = 6.3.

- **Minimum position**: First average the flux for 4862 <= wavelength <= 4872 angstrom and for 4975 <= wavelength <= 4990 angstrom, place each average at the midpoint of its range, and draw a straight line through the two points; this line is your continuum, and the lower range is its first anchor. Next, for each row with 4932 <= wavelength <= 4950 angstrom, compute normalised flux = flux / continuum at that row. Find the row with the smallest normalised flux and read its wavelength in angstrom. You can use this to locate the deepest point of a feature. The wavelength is 4938.5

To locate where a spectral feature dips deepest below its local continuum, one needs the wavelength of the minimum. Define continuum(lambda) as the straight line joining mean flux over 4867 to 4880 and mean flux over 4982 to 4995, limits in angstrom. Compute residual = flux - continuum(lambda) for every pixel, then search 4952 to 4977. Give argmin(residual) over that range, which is 4958.5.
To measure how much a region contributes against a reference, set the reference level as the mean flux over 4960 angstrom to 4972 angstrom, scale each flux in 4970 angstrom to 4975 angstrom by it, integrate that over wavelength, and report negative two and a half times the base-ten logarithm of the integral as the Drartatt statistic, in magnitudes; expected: -1.79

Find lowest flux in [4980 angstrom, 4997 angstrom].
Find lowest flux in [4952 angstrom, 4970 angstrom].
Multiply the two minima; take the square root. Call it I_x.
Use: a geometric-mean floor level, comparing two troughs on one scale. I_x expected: 18.6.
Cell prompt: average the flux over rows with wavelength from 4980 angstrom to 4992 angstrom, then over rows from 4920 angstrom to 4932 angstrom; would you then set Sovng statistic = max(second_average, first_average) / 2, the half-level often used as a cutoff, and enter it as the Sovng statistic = 10.8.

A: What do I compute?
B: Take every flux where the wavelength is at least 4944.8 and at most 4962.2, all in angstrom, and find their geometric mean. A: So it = 22.8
